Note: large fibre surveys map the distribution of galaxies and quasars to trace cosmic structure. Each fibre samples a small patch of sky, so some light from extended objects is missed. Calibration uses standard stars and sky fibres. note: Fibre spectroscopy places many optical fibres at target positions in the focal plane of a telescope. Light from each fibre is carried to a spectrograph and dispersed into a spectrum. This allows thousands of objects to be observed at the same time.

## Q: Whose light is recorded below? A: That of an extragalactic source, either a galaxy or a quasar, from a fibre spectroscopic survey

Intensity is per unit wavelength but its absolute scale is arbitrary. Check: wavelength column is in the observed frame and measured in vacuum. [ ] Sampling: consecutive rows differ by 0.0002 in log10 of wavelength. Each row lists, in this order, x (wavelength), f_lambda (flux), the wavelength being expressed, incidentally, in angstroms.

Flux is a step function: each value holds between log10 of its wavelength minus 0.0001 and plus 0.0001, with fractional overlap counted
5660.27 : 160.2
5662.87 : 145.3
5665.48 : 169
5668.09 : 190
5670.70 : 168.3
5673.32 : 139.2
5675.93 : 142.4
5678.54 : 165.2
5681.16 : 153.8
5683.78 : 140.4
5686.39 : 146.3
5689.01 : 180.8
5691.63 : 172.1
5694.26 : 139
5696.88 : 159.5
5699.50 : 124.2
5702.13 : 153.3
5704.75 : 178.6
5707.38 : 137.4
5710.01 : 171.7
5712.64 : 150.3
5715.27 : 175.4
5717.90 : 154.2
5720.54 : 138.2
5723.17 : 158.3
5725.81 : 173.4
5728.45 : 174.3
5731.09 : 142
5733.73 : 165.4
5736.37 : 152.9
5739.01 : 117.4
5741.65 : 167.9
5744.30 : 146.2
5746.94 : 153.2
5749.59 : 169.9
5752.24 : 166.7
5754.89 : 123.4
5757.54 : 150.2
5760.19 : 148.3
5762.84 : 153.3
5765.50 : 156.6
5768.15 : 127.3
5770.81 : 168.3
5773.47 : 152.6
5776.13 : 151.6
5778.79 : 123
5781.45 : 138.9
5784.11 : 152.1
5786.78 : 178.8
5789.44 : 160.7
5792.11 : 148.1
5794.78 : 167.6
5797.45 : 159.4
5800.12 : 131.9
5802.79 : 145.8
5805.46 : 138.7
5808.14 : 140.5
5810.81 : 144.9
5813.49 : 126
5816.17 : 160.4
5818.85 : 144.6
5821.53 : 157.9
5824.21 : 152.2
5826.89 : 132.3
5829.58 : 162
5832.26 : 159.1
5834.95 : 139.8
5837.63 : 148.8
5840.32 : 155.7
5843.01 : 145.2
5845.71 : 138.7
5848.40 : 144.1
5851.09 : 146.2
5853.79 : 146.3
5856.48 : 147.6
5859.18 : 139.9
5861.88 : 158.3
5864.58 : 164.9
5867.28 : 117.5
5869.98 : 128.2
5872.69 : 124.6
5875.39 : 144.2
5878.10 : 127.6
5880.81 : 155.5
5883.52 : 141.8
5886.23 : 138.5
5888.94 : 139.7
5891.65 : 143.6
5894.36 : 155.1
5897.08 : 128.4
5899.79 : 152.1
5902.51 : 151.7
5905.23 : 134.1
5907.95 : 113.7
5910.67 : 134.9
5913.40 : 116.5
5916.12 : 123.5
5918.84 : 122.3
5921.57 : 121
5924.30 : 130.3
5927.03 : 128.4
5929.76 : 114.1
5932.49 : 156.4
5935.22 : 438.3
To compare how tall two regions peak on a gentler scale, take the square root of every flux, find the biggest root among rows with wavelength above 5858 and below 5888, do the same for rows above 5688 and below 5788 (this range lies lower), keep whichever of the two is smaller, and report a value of 12.8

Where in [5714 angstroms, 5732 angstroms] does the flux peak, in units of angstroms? 5715.27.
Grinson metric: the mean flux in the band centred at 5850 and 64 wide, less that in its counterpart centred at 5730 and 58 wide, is -10.4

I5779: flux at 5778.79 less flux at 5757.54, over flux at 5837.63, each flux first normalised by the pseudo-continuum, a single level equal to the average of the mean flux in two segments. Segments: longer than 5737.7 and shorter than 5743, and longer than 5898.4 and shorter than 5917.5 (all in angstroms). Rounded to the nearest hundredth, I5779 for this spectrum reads -0.18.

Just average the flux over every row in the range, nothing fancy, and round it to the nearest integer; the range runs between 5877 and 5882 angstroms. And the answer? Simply 142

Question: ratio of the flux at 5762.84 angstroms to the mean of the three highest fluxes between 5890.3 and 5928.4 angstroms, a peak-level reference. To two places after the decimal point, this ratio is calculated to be 1.00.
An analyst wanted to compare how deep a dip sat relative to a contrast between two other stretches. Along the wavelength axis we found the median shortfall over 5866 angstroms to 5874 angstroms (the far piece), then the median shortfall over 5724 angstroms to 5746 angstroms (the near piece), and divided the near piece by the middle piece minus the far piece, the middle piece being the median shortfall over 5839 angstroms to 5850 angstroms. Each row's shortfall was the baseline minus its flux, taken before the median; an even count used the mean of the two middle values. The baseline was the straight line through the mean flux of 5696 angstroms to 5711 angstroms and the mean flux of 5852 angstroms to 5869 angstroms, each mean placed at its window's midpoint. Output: 0.4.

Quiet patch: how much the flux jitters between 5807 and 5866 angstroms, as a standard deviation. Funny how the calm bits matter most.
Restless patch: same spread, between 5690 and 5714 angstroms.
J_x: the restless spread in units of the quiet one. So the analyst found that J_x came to 1.8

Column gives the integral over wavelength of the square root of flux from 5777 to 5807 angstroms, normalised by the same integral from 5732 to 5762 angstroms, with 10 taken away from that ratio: -9.00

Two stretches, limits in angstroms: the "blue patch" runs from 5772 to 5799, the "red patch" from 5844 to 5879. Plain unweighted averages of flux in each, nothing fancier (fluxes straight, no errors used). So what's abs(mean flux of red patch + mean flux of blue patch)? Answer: 294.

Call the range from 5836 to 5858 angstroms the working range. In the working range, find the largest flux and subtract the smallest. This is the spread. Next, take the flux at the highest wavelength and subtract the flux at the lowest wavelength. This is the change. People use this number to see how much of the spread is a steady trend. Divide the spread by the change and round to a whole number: -14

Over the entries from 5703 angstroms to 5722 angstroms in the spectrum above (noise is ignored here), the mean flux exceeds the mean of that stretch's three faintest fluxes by 16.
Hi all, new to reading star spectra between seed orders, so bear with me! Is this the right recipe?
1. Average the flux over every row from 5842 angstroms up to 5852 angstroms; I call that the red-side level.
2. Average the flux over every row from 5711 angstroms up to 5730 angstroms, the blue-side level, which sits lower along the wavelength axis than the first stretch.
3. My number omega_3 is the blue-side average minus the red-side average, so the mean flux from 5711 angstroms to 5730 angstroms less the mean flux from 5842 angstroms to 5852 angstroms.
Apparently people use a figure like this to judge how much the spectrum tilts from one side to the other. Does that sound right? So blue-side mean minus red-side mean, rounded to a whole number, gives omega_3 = 17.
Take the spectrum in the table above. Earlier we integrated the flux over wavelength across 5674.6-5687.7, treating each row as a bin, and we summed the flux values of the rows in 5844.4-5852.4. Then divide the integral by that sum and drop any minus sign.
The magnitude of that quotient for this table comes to 4.6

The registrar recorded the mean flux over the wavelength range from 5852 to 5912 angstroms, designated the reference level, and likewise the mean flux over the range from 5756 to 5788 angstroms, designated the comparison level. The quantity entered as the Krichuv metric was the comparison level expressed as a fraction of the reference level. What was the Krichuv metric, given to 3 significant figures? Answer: 1.07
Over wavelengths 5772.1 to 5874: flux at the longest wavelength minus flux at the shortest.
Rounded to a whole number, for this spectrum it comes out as -28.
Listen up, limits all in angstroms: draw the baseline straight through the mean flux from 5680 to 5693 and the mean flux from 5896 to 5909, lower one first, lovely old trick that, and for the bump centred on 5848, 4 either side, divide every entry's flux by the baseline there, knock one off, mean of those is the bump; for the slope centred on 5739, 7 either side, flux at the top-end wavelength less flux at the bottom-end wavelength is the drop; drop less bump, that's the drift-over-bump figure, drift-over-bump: -19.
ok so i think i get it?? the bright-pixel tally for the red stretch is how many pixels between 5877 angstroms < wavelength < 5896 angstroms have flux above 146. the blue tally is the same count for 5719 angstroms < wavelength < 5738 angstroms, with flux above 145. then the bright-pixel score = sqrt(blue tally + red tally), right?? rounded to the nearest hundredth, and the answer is 2.65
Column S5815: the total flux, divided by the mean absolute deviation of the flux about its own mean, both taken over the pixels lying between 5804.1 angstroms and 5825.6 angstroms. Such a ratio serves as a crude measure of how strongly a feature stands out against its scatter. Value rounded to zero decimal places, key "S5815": 139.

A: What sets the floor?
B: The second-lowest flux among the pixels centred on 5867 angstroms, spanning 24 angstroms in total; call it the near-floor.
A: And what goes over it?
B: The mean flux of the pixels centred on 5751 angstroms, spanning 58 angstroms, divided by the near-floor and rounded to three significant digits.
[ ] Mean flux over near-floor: 1.22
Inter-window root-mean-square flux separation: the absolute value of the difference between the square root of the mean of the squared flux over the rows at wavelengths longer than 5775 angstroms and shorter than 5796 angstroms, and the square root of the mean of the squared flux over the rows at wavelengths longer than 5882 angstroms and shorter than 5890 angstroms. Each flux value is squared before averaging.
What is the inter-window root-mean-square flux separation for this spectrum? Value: 13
